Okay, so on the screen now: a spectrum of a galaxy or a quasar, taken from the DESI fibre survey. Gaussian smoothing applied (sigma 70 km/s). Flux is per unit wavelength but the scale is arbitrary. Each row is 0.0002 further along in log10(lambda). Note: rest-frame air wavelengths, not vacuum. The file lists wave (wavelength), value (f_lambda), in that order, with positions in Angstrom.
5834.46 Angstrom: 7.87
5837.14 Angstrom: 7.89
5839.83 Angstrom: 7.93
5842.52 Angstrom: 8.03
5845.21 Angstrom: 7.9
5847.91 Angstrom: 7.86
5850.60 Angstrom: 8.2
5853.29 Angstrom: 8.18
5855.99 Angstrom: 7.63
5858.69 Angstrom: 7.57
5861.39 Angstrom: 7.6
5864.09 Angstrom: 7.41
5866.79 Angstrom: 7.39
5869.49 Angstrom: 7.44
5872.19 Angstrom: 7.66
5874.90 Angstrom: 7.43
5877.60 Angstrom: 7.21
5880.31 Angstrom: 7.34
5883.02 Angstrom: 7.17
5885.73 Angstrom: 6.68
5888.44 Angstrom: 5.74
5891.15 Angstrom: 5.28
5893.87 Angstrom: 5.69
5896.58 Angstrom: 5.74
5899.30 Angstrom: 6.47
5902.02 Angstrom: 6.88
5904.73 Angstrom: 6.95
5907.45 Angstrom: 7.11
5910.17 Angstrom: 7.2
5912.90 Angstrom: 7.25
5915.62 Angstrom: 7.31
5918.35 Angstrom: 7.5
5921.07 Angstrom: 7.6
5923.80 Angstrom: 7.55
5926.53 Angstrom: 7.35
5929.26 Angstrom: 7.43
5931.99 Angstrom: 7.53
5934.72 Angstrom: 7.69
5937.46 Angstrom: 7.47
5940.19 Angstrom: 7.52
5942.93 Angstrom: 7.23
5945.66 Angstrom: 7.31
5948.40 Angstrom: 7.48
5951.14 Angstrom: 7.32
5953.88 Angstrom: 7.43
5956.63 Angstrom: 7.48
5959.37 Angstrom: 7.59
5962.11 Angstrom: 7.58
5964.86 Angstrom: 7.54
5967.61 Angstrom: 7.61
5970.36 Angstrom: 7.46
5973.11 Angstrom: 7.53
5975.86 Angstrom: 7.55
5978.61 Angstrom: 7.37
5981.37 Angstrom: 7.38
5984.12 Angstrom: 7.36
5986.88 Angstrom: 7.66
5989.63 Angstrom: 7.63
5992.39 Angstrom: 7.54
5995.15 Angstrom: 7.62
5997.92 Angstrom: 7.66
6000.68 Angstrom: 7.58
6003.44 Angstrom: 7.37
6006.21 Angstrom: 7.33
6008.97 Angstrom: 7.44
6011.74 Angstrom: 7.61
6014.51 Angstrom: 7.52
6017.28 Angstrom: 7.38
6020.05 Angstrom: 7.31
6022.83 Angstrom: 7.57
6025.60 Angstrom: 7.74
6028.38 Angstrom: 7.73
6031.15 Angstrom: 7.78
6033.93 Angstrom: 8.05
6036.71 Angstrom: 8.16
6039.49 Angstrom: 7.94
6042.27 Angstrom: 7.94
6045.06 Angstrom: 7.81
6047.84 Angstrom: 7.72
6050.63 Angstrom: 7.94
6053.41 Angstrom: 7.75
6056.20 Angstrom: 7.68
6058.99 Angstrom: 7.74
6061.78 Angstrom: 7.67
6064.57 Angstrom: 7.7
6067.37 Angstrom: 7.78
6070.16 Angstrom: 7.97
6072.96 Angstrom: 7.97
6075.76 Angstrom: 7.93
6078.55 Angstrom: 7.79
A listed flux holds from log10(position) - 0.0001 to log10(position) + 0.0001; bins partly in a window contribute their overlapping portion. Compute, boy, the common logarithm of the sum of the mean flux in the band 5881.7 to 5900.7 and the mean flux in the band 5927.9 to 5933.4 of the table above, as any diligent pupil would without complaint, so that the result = 1.133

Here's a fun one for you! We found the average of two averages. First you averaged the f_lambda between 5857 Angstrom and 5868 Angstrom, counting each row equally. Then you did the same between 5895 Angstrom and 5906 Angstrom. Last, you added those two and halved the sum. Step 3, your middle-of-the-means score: 7.0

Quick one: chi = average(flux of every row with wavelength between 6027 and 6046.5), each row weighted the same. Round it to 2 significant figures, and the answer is 7.9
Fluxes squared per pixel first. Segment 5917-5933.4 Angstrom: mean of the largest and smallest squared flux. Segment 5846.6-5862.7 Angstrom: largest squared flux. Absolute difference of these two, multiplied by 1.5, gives 17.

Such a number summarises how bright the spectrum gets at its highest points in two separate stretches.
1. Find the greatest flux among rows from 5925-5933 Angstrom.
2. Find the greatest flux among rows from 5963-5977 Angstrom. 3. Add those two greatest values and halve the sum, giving 7.57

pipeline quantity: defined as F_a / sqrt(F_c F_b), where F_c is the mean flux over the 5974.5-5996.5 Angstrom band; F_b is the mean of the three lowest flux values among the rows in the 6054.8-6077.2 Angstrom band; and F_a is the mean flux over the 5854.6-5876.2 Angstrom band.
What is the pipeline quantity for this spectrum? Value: 0.99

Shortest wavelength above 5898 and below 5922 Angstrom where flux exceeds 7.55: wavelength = 5921.07 Angstrom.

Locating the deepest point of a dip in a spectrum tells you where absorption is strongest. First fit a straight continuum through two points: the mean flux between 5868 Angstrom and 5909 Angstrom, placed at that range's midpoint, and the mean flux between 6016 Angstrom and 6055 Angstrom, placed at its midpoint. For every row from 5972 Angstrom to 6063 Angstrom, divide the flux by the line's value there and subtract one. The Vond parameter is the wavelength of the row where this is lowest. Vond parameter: 6020.05 Angstrom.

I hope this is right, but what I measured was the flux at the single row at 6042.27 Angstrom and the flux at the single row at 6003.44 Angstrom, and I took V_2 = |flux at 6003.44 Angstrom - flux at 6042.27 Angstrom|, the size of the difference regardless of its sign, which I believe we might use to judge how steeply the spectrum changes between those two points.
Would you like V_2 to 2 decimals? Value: 0.57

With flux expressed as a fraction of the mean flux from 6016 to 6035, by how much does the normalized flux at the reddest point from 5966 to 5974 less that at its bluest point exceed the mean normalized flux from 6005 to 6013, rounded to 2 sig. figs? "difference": -0.99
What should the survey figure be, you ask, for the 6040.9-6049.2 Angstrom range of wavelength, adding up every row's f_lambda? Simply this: 23.5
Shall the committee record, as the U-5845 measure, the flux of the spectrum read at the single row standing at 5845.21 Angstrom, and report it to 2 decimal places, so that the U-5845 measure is 7.90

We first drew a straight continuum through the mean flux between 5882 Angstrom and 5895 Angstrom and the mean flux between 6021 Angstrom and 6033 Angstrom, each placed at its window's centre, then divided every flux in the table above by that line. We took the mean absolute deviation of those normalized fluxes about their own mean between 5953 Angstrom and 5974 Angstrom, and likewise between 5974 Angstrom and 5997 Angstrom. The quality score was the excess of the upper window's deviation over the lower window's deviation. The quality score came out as 0.002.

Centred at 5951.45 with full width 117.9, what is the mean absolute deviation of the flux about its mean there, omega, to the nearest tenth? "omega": 0.3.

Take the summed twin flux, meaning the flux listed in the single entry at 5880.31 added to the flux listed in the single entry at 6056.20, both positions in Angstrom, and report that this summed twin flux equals 15.0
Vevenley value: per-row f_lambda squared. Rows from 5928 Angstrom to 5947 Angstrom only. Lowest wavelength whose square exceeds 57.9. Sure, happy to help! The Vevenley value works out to 5934.72 Angstrom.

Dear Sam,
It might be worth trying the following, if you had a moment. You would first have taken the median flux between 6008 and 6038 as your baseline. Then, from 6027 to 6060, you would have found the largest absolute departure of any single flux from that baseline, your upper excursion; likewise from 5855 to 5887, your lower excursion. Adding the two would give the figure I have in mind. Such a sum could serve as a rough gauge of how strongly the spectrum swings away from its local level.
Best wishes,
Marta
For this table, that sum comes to 1.5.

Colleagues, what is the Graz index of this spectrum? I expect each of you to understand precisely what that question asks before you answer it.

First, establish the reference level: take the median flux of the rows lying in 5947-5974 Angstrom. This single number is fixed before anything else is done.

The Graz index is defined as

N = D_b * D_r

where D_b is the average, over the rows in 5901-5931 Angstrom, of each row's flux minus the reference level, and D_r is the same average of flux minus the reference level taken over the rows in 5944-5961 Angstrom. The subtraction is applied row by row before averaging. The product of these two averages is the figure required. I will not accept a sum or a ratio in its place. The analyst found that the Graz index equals 0.02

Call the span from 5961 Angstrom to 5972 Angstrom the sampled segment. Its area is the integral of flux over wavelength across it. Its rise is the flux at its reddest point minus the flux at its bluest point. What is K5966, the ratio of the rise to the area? -0.0014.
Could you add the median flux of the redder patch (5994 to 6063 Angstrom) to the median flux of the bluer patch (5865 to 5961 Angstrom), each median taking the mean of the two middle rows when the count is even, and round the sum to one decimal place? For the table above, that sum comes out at 15.0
